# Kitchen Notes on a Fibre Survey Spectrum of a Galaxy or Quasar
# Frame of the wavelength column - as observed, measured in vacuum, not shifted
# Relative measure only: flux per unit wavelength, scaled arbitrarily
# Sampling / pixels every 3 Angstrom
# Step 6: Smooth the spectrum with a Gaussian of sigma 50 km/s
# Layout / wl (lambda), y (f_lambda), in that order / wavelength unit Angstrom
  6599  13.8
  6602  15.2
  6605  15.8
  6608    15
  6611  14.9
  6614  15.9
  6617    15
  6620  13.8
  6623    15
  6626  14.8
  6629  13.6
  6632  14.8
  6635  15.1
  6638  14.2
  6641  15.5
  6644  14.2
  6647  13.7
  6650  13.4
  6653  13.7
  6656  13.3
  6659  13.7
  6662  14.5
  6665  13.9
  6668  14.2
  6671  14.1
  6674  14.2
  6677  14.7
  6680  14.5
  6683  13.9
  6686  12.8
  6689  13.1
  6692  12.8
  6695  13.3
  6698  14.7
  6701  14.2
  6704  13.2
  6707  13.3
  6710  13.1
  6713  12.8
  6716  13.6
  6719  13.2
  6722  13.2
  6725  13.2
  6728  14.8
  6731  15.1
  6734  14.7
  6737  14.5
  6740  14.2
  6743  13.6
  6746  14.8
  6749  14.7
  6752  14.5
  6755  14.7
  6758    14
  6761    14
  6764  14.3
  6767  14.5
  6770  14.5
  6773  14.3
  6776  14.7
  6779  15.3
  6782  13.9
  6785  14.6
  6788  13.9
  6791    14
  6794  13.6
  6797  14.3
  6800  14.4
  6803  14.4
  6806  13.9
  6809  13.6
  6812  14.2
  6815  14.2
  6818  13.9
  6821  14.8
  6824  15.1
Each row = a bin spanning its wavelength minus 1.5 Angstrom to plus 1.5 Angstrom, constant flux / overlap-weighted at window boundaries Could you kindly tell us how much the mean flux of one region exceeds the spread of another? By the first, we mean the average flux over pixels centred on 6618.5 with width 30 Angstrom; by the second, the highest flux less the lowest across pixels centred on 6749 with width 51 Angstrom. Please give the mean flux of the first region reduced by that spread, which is 13.0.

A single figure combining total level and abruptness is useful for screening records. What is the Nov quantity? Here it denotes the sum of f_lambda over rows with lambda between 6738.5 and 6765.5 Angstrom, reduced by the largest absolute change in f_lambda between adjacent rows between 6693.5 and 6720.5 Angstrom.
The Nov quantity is 127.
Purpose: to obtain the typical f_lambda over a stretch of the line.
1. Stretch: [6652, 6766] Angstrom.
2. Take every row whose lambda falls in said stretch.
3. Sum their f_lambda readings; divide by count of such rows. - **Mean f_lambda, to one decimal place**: 13.9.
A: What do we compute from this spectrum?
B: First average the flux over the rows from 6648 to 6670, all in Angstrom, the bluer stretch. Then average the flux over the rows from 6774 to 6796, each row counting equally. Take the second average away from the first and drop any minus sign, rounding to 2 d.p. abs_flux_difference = 0.47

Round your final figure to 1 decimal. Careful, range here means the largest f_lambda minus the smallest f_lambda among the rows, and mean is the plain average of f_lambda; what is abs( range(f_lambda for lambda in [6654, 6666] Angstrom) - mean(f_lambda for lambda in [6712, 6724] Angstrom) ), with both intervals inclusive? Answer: 12.0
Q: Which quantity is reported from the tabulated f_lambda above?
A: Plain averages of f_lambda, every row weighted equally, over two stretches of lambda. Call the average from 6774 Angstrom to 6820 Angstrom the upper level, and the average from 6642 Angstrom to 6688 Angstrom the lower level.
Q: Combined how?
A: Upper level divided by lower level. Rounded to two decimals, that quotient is 1.02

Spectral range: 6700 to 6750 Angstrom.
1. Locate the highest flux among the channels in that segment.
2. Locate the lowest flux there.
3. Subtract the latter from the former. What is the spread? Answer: 2.3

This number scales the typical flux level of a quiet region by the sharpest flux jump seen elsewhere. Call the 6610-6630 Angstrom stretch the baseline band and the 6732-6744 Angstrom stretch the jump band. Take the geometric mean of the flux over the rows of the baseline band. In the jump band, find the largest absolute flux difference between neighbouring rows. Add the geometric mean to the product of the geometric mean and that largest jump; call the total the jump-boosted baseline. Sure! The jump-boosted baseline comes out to 24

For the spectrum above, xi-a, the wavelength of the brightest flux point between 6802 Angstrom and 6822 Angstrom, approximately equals 6821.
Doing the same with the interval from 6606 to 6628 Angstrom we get 6614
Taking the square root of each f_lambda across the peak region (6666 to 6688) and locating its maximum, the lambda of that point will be 6677 Angstrom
